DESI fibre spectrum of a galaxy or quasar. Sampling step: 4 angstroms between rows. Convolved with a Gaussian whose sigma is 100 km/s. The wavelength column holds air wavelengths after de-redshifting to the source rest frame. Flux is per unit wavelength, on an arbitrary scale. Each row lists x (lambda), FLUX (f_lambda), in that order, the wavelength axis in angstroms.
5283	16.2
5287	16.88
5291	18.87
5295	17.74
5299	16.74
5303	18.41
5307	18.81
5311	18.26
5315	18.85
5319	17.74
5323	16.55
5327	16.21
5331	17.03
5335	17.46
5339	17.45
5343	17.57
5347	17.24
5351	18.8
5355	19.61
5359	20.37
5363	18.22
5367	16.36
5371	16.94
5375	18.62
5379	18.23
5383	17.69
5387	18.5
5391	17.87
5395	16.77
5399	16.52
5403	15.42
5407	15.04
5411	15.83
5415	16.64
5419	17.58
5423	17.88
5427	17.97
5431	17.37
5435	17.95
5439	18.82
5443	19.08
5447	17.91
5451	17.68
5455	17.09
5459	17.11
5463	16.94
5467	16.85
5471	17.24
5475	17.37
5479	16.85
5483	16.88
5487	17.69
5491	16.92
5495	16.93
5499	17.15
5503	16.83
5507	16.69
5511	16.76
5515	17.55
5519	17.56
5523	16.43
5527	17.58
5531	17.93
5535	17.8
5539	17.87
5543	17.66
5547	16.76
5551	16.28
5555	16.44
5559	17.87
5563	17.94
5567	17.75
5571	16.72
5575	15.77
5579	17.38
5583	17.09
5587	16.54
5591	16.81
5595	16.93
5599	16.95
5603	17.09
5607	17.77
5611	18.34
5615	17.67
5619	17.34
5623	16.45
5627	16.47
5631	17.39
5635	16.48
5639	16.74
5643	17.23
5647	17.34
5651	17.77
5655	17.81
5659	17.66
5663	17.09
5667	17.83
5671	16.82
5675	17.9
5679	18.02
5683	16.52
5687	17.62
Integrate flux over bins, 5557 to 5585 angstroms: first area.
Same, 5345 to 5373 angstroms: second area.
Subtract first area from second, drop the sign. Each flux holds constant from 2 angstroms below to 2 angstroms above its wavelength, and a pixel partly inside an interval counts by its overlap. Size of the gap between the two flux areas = 28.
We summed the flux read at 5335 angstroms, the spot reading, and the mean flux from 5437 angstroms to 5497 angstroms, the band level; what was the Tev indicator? 34.9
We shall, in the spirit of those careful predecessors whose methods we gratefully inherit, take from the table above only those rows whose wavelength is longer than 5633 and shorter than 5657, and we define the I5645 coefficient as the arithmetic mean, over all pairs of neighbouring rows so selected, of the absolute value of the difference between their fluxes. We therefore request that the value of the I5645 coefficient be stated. 0.27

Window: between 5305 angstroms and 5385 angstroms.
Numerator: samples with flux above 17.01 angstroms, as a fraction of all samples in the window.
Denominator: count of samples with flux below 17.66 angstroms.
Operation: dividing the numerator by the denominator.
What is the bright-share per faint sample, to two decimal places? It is 0.09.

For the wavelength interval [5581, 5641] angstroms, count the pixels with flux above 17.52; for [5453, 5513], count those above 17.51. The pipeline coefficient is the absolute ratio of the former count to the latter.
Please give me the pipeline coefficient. 3.00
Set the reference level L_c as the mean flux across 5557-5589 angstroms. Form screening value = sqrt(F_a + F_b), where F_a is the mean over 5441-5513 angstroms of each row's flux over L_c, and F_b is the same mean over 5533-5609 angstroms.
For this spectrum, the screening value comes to 1.42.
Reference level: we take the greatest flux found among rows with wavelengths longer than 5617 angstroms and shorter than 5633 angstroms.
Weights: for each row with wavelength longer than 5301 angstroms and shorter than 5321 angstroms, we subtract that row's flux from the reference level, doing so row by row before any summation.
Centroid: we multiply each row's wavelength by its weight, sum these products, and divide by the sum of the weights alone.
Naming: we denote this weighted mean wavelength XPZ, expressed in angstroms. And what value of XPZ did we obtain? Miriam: 5310.0 angstroms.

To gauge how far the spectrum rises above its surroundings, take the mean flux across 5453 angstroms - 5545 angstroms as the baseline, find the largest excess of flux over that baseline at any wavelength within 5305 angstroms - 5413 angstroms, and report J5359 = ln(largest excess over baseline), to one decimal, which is 1.2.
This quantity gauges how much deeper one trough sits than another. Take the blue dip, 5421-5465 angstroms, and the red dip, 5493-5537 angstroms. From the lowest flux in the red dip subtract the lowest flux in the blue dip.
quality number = -0.51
